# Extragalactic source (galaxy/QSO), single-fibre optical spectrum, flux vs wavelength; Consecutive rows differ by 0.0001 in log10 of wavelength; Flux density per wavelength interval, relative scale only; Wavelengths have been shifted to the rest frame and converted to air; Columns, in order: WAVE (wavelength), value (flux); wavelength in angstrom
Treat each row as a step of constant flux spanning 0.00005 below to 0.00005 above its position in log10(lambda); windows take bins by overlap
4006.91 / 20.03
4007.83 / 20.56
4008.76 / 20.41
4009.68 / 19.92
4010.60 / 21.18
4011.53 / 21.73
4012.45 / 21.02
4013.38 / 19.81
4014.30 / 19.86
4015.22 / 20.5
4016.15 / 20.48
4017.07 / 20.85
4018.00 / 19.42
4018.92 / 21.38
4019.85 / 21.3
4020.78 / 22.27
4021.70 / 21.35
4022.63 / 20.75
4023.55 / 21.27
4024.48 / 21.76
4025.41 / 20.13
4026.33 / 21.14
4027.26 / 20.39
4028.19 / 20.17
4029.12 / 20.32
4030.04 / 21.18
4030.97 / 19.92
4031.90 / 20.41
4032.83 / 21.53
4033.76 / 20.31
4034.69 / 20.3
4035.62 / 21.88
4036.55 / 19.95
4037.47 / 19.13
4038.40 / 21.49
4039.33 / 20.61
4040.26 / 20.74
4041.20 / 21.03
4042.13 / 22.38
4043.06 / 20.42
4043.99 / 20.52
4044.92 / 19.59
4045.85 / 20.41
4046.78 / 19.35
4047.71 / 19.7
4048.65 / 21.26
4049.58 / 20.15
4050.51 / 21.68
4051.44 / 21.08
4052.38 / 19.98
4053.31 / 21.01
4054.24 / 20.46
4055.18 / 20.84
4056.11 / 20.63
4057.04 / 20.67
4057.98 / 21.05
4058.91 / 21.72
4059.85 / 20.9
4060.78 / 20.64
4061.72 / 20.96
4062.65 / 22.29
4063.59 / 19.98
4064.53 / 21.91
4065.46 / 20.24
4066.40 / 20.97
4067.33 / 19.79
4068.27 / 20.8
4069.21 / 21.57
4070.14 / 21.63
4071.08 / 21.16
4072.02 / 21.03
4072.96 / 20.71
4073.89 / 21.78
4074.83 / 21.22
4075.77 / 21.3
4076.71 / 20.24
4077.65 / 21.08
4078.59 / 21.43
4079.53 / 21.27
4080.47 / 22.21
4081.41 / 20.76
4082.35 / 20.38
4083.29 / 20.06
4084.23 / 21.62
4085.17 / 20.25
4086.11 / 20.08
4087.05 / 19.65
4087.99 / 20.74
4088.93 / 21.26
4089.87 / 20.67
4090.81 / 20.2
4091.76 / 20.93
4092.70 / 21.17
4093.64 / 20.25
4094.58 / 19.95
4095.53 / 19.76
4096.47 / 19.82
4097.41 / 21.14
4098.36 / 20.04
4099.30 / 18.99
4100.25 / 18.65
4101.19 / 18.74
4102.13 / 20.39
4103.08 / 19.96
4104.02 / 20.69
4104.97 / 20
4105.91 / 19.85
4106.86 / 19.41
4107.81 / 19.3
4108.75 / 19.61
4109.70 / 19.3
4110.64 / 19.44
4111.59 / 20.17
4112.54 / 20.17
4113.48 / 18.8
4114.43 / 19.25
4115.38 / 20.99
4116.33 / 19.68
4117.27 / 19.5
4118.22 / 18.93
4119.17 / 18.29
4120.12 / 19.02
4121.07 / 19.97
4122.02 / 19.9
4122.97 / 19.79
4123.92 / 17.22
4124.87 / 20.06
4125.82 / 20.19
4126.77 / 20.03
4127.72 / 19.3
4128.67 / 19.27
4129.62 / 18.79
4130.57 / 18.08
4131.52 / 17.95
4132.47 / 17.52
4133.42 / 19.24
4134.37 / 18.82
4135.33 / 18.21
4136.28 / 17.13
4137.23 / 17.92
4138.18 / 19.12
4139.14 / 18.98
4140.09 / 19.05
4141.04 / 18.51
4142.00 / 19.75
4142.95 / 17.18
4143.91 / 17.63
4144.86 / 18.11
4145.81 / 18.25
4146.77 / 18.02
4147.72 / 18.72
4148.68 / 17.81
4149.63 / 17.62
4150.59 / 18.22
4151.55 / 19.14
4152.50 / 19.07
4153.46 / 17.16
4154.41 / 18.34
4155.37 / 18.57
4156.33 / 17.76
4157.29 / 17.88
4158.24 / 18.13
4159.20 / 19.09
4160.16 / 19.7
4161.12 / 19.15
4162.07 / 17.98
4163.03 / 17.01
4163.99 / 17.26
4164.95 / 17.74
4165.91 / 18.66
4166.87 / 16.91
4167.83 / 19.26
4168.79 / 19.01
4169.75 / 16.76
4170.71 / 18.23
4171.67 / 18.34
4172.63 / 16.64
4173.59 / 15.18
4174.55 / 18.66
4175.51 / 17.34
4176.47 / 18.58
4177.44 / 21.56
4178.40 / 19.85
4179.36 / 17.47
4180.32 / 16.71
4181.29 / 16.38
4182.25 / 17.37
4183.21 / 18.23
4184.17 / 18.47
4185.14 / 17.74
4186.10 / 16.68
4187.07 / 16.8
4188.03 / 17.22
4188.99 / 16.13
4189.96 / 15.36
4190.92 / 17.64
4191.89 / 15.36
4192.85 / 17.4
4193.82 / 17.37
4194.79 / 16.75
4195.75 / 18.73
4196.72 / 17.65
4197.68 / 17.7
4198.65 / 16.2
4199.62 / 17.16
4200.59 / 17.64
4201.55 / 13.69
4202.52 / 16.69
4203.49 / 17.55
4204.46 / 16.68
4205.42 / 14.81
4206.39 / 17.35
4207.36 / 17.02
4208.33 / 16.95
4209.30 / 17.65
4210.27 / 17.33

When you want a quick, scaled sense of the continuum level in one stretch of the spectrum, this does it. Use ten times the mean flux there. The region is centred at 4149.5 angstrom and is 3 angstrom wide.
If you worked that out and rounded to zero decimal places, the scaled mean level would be 179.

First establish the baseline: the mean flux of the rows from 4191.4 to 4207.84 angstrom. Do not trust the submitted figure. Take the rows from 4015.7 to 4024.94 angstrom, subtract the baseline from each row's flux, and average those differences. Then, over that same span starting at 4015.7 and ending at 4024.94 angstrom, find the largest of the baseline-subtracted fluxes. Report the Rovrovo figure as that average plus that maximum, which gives 10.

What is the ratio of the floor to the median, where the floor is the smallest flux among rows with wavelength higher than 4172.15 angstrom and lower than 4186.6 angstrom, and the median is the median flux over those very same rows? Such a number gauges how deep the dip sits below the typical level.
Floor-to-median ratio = 0.869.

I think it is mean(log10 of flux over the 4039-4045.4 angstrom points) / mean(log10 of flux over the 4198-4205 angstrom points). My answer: 1.08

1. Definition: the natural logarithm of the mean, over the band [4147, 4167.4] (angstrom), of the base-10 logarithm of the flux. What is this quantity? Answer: 0.231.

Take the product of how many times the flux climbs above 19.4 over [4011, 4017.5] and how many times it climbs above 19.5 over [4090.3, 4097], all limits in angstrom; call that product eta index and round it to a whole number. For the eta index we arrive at 49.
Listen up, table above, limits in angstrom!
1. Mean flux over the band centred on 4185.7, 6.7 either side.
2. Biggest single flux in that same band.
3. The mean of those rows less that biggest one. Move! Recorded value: -1.50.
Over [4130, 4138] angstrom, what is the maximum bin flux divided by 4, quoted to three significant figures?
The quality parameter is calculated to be 4.81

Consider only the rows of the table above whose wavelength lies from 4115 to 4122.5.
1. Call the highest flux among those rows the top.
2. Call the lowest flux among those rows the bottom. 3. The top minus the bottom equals 2.7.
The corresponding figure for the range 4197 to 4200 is 1.5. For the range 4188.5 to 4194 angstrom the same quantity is 2.3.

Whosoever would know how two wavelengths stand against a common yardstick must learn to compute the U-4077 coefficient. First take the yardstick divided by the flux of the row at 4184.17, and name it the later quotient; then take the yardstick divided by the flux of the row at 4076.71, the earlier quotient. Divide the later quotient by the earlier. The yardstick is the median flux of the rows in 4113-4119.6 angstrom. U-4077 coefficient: 1.10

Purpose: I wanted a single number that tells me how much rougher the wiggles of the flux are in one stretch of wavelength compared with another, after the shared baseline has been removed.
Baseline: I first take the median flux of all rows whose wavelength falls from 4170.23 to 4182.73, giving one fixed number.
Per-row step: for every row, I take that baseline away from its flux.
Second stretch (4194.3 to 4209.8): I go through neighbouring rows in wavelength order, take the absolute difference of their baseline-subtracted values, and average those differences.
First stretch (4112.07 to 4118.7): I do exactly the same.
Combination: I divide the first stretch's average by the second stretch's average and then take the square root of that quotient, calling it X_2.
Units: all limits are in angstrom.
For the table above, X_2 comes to 0.83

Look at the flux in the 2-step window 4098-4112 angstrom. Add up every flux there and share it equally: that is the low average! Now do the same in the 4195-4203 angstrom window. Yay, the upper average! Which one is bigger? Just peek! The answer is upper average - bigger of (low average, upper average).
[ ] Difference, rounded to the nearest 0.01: -2.70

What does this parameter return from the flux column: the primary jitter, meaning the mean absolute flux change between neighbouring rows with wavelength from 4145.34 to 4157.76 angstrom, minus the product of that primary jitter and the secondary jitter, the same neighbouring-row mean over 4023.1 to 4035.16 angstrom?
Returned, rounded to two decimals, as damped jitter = 0.15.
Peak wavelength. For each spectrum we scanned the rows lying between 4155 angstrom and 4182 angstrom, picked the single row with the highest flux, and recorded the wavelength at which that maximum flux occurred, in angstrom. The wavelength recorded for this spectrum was 4177.44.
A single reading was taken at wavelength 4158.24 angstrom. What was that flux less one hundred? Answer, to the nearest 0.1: -81.9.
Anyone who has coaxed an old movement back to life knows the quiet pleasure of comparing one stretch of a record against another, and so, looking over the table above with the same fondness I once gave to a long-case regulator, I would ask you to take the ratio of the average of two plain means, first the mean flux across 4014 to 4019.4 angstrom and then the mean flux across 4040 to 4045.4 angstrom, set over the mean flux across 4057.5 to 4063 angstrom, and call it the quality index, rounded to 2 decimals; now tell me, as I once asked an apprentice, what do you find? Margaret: 0.97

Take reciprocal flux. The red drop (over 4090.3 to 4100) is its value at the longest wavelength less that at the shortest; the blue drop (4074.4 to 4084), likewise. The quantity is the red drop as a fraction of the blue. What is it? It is 1.2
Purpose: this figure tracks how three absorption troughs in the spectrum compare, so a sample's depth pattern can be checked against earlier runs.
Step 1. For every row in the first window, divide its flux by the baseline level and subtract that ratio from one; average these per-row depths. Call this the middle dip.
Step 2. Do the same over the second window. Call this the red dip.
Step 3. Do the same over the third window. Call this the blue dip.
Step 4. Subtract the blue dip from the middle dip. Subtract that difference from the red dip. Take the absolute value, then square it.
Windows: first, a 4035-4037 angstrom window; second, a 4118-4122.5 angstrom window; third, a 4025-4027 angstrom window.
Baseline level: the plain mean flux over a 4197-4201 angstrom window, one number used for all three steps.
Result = 0.011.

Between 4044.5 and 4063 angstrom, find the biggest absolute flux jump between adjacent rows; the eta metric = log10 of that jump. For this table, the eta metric 0.19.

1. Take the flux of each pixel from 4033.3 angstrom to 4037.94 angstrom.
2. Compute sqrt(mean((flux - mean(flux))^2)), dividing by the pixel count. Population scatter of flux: 0.89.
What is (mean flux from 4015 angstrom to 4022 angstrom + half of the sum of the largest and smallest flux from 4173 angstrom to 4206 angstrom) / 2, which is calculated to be 19.3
